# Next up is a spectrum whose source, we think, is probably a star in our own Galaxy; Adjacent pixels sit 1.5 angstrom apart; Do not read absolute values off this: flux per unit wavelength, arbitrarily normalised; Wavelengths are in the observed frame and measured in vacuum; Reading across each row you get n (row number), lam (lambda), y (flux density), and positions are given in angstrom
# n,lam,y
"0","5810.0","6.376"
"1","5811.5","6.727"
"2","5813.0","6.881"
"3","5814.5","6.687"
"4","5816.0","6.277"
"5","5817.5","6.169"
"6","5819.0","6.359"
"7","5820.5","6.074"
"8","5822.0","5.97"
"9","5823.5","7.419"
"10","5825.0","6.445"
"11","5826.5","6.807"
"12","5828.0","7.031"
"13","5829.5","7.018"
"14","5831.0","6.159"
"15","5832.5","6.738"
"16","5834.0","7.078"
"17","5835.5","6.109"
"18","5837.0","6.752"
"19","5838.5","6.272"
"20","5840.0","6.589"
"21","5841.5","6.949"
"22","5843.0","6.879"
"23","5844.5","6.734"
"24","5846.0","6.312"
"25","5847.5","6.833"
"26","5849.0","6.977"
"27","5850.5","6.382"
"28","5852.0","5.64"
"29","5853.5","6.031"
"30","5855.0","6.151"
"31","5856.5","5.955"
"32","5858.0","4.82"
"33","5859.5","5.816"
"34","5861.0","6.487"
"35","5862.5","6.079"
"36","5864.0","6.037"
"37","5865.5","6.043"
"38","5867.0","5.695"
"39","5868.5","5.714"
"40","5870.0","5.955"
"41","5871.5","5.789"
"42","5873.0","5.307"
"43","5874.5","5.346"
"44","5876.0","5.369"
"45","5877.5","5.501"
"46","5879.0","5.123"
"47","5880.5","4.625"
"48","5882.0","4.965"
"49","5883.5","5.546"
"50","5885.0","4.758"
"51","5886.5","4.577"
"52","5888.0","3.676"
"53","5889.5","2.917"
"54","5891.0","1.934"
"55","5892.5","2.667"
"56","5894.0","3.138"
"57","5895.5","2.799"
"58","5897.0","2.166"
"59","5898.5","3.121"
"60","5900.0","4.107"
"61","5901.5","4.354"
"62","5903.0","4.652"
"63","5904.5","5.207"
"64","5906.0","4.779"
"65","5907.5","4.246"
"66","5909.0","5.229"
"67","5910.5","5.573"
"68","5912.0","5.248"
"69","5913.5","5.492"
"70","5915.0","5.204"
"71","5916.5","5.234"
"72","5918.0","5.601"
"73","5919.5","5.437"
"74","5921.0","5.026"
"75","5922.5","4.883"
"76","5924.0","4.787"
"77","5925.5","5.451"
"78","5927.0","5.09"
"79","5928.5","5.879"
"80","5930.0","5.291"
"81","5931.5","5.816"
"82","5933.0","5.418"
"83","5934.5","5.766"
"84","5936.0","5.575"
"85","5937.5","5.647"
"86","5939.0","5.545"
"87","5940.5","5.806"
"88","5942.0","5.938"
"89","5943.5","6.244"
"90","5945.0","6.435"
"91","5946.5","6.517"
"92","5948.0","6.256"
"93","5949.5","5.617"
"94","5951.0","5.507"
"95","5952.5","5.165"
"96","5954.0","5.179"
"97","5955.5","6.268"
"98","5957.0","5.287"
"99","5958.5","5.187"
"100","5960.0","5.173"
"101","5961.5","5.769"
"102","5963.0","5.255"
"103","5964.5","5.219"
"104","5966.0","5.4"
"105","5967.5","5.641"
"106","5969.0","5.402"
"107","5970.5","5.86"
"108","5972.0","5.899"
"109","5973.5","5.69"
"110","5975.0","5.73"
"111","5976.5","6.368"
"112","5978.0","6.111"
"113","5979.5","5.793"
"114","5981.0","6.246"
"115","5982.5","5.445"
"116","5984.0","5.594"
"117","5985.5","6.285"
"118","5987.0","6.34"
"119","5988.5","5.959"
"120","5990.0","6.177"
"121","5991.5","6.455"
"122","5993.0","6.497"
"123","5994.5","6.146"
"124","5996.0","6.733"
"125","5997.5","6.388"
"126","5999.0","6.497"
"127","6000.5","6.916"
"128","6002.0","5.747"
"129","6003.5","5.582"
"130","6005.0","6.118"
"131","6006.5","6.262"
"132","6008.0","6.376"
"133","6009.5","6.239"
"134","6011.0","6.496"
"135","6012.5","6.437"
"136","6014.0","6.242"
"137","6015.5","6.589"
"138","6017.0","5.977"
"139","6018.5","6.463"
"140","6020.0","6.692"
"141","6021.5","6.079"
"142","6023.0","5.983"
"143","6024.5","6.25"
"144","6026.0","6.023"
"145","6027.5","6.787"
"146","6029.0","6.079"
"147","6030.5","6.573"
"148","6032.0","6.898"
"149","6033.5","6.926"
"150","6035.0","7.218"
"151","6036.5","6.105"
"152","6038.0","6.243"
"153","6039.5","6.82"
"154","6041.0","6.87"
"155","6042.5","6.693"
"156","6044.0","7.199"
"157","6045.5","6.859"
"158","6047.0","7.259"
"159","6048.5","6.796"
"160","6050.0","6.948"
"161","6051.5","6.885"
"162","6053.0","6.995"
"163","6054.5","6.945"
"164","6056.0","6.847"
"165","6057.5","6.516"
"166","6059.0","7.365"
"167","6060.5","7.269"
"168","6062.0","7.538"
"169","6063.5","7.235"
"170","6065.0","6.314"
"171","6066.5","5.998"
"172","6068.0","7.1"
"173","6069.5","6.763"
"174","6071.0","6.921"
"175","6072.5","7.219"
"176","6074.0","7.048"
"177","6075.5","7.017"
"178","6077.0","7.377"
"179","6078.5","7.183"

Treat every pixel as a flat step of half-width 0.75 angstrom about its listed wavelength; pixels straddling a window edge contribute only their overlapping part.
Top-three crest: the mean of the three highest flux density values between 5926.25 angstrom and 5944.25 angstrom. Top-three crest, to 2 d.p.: 6.02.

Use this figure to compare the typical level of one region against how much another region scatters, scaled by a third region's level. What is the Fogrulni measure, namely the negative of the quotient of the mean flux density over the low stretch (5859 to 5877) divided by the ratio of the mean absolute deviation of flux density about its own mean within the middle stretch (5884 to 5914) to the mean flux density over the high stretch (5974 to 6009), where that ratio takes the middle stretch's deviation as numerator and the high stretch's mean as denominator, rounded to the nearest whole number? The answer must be -36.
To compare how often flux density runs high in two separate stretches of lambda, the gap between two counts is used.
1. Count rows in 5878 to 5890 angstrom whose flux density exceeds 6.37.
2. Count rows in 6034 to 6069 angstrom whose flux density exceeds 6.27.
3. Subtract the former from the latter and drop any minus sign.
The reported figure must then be 20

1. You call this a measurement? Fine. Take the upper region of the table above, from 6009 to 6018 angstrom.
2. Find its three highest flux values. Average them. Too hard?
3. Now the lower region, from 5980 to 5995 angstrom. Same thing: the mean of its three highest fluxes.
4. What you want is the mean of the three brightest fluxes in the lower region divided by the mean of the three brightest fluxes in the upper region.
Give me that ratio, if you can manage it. 0.99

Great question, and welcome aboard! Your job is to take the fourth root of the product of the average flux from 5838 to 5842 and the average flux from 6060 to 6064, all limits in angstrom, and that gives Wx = 2.64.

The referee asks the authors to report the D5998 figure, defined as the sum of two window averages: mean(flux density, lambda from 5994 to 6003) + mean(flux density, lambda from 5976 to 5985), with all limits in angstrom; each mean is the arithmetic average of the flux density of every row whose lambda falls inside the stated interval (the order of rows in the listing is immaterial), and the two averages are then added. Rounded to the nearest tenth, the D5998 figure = 12.3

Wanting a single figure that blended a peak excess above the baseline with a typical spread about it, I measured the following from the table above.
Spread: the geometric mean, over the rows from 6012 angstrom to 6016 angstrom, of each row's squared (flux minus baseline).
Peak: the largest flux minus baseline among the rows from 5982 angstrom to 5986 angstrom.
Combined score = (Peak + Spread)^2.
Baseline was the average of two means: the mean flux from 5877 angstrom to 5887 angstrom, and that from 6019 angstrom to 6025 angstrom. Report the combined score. 1.6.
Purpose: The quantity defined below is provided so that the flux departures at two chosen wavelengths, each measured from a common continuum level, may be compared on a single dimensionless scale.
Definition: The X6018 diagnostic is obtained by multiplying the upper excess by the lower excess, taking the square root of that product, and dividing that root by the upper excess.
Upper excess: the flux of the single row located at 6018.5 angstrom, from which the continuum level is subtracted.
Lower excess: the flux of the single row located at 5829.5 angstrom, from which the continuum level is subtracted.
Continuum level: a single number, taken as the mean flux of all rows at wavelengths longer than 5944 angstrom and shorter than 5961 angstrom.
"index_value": 1.31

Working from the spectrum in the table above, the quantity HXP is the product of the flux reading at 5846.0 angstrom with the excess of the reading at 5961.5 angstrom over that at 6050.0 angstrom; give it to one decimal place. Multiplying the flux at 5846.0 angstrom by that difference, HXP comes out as -7.4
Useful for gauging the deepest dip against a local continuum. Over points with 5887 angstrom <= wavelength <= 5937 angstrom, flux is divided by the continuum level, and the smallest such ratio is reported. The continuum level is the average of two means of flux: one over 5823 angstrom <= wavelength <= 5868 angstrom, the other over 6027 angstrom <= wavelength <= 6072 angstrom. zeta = 0.29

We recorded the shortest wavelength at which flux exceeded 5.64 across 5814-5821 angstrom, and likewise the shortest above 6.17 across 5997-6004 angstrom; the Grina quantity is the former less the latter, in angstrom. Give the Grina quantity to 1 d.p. -183.0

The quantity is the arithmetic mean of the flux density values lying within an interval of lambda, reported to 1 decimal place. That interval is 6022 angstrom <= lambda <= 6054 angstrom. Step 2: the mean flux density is 6.7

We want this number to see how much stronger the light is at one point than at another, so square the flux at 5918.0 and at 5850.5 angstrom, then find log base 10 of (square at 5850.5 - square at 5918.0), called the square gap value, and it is 1.0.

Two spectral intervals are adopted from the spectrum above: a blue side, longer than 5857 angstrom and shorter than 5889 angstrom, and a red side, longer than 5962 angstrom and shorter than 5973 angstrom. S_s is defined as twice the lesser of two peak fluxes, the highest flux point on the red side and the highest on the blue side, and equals 11.8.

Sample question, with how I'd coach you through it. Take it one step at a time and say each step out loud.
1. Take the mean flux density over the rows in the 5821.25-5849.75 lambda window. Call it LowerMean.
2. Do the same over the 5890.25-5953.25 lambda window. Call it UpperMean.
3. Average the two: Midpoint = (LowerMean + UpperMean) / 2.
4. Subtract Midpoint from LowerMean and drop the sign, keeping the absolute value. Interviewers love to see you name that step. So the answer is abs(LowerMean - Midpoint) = 0.85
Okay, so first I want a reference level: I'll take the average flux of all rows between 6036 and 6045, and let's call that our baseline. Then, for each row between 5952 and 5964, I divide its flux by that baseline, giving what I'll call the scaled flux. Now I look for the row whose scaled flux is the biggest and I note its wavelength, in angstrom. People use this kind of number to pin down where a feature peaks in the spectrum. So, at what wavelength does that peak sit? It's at 5955.5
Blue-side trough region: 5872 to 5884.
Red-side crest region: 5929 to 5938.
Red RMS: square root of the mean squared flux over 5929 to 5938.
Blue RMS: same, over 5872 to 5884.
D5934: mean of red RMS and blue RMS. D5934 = 5.4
